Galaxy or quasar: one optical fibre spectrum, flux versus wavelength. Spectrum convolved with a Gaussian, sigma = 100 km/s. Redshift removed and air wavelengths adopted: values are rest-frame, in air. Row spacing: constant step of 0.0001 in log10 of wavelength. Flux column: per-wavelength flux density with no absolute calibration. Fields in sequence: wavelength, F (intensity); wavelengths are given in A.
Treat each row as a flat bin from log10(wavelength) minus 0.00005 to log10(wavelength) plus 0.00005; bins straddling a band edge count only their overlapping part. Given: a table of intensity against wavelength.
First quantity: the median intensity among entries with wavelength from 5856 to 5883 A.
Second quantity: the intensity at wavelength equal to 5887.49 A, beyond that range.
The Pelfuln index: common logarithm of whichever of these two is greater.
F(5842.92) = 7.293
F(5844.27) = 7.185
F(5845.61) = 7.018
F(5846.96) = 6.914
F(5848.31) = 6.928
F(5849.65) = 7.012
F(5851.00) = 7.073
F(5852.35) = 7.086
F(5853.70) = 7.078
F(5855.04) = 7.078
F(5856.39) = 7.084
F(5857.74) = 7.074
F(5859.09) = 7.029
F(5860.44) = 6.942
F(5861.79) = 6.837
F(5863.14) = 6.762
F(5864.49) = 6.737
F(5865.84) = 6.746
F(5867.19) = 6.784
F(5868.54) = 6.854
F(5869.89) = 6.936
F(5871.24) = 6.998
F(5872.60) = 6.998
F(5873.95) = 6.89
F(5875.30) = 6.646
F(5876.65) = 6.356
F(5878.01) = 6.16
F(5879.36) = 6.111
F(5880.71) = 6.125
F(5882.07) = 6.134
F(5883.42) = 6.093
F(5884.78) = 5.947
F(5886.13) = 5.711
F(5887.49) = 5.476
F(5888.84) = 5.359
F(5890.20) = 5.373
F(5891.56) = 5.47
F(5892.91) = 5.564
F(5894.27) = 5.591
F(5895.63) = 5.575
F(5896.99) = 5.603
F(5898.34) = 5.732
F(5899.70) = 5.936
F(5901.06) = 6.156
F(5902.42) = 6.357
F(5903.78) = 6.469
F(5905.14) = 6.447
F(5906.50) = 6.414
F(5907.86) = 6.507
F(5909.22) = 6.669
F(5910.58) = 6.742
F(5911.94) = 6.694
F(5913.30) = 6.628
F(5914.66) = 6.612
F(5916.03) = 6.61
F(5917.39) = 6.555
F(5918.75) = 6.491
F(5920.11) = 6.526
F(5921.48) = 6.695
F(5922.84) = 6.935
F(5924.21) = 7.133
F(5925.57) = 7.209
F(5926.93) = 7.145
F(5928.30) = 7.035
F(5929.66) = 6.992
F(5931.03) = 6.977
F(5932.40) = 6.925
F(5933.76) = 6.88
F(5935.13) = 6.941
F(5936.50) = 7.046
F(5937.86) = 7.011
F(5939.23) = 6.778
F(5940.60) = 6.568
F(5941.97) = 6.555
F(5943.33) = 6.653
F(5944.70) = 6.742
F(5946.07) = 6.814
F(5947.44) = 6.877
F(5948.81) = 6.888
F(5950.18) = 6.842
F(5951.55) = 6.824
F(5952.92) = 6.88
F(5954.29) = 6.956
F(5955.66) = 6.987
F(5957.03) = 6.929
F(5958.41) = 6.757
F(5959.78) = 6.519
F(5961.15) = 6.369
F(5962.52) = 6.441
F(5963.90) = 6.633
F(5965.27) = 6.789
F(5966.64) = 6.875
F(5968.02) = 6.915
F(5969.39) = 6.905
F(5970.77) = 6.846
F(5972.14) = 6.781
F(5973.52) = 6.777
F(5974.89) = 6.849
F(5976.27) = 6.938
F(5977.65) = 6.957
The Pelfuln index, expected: 0.833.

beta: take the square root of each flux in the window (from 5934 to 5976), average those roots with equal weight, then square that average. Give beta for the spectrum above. 6.79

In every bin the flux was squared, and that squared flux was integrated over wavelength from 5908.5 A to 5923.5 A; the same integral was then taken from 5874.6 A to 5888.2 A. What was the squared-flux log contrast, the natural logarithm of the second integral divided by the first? -0.3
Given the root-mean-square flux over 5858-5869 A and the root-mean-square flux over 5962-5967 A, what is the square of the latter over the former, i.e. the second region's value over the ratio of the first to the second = 6.5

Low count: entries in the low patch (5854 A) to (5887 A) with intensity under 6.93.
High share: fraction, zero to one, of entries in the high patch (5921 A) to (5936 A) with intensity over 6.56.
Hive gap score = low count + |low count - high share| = 31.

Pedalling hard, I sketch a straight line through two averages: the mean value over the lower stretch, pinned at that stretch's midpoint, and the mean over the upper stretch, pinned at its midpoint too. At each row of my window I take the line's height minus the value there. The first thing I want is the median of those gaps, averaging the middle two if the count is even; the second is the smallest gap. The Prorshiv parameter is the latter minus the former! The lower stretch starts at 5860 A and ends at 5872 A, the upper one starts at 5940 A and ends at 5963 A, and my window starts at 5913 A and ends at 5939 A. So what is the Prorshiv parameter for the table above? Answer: -0.28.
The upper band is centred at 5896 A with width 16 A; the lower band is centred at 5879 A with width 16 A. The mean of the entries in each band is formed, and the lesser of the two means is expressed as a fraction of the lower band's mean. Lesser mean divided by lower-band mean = 0.91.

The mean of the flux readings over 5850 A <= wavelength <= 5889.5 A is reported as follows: 6.59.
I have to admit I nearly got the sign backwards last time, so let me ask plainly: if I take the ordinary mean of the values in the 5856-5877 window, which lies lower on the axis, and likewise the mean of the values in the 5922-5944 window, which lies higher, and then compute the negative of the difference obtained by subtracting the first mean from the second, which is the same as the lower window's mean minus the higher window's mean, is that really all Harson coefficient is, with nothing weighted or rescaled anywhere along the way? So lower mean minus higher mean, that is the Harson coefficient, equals -0.1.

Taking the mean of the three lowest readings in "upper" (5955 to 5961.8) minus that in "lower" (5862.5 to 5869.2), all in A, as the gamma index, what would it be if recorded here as -0.20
